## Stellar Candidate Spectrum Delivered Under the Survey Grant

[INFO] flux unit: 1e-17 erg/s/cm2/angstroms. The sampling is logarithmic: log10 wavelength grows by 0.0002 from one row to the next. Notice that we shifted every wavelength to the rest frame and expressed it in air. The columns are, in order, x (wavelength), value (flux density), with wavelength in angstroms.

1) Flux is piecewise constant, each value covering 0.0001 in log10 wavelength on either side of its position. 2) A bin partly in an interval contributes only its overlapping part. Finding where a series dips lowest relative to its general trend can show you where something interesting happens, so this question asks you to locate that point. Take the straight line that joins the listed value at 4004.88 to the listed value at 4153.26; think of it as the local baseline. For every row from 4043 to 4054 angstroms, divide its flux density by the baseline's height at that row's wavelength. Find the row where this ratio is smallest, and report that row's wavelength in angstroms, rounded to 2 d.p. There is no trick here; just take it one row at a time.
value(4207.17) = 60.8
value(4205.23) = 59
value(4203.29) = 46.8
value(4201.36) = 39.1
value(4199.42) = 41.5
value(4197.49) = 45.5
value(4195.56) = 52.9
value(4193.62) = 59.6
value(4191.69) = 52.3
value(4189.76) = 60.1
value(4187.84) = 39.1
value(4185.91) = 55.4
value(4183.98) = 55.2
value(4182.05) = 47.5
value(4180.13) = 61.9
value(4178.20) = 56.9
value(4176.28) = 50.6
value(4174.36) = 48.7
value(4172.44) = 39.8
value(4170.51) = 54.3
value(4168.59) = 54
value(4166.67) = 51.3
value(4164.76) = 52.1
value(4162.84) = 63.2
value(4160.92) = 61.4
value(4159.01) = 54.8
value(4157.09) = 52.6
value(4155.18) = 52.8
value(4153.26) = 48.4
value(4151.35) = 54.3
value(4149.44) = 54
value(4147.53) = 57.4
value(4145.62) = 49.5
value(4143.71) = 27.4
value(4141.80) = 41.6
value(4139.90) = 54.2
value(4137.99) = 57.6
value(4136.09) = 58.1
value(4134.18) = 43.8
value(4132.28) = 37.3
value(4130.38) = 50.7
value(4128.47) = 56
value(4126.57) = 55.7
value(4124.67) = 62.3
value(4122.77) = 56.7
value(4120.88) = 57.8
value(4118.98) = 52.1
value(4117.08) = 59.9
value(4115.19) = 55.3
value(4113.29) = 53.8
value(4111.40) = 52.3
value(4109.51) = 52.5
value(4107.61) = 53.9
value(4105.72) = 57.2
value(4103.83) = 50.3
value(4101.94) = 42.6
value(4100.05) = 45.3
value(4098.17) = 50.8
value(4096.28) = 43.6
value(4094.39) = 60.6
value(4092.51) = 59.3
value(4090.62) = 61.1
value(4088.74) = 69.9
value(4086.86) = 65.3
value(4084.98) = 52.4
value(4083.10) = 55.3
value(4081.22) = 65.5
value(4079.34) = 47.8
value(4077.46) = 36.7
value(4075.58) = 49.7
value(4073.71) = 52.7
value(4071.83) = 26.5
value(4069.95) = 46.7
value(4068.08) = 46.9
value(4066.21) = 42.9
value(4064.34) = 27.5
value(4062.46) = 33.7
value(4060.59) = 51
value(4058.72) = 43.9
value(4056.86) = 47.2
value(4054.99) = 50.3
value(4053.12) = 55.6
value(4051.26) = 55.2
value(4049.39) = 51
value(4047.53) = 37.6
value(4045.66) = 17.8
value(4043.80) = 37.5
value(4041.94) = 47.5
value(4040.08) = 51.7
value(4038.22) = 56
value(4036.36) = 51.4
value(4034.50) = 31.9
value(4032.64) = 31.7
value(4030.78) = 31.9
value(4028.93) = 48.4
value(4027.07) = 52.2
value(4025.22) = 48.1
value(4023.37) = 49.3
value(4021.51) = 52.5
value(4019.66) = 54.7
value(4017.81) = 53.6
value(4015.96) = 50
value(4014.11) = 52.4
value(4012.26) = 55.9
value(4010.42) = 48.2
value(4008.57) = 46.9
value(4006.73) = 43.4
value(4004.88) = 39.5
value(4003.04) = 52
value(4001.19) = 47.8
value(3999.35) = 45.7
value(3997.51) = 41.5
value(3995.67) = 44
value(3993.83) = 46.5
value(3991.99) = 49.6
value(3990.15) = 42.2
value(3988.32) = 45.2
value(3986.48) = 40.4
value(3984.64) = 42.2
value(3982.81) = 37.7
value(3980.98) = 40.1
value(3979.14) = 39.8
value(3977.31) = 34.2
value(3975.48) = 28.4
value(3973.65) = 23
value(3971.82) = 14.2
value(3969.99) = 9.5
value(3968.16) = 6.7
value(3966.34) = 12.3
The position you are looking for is 4045.66 angstroms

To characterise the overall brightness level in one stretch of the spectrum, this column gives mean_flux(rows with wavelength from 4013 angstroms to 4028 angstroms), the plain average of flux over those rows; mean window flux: 52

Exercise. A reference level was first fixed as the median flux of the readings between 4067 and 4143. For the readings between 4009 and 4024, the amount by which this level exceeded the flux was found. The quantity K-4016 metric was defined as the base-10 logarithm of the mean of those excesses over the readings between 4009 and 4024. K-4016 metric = 0.1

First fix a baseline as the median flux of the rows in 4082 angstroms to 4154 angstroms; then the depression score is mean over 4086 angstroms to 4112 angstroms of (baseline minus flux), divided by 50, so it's -0.010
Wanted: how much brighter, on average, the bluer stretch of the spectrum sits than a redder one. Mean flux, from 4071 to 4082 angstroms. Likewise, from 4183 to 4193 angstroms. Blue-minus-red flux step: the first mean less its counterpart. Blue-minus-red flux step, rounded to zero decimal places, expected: -6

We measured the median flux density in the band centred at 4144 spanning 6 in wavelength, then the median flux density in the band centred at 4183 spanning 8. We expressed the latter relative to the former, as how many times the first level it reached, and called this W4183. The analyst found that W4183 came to 1.33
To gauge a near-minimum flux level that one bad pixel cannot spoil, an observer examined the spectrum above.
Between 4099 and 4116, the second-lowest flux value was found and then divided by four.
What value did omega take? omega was 11.3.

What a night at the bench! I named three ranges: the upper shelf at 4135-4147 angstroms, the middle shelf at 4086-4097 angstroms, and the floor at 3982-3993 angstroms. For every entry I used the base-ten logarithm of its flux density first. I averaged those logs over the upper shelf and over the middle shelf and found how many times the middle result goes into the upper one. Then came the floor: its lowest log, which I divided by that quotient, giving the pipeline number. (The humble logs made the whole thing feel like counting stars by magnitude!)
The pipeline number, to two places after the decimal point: 1.68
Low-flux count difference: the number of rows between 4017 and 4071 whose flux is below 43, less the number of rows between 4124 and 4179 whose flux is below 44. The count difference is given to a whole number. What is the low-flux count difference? 4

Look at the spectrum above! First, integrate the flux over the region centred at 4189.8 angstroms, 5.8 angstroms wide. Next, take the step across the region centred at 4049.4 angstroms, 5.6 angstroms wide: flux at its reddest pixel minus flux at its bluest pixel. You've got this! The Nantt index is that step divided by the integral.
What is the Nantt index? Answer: 0.06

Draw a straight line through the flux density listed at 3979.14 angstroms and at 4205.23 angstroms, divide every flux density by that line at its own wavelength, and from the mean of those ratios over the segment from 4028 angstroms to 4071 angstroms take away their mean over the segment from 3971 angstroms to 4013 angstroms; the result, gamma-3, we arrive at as -0.06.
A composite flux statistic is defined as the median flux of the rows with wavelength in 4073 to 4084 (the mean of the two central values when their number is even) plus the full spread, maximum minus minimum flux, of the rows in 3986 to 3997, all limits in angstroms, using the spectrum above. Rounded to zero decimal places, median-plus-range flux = 60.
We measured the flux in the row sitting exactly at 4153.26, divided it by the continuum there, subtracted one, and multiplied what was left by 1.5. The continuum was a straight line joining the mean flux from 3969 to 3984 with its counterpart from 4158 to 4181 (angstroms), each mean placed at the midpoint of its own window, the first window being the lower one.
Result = -0.10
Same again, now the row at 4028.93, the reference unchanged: 0.55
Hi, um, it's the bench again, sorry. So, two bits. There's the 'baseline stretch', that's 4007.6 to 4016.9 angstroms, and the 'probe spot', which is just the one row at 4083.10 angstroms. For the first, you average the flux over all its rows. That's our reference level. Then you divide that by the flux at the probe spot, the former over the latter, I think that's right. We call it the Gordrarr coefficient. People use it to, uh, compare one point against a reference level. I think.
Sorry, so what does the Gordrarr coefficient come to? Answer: 0.92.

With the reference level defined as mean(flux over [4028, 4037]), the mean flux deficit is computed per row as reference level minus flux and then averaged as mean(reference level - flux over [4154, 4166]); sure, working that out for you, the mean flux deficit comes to -17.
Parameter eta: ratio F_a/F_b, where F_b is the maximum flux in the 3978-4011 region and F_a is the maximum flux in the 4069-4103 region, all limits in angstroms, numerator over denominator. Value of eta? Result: 1.34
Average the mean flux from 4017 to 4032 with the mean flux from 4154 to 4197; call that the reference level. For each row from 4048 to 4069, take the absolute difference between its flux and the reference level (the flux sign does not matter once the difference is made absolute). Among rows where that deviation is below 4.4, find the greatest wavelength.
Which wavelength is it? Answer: 4068.08 angstroms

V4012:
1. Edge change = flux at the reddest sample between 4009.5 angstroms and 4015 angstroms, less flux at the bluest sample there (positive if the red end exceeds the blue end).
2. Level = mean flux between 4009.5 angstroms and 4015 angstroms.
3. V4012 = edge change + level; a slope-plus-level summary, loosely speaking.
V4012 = 56.4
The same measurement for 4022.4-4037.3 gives 45.2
